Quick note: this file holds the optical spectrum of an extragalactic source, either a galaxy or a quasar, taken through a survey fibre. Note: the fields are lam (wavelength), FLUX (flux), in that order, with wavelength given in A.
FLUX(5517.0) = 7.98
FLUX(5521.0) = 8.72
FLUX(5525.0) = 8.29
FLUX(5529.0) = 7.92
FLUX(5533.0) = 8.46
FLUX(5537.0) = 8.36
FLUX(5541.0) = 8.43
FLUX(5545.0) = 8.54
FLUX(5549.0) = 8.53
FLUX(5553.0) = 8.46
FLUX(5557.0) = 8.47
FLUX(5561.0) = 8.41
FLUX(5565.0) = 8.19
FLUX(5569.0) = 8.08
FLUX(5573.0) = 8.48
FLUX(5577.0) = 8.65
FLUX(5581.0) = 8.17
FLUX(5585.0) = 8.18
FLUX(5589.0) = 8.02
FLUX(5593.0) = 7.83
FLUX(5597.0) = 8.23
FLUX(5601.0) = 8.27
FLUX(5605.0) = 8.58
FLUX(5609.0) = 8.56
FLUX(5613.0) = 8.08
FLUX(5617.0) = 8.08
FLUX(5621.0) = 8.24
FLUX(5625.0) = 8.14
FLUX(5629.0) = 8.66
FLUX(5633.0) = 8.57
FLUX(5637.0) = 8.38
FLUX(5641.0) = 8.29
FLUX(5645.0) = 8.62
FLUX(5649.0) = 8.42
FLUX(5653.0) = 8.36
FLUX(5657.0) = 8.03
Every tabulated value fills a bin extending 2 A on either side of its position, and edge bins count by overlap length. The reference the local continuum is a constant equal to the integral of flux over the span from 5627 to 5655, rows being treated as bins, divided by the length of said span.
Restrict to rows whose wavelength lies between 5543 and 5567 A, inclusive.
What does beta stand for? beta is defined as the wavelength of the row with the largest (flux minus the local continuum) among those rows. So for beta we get 5545.0 A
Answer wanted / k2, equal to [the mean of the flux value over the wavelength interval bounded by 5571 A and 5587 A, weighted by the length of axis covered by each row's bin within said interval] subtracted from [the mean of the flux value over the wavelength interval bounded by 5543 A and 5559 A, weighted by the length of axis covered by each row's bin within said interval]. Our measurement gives 0.13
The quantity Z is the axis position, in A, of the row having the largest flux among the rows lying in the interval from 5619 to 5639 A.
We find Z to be 5629.0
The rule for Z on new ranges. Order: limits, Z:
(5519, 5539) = 5521.0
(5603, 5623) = 5605.0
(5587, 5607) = 5605.0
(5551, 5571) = 5557.0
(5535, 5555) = 5545.0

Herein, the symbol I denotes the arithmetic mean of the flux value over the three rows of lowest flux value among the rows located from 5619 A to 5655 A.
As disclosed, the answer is 8.22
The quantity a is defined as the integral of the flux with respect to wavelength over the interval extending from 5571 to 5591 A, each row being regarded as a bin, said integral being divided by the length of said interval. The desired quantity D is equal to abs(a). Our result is 8.30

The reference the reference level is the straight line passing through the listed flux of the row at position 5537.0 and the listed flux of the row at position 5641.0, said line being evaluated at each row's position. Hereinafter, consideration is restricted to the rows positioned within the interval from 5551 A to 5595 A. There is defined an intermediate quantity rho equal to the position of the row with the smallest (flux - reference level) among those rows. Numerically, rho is 5593.0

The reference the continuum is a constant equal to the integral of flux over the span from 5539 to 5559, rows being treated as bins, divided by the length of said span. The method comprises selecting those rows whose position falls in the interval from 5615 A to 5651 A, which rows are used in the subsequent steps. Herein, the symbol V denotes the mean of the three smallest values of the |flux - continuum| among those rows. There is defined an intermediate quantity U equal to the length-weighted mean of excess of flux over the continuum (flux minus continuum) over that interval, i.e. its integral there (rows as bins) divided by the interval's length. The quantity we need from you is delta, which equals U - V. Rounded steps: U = -0.11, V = 0.09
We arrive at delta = -0.19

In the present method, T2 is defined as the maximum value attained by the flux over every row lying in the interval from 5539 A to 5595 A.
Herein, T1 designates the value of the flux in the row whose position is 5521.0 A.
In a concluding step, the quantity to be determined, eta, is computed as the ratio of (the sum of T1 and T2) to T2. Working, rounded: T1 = 8.72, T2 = 8.65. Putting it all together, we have 2.01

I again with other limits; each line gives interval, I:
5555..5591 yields 8.09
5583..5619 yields 7.98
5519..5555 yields 8.19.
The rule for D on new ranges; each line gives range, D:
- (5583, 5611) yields 8.24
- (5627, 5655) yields 8.47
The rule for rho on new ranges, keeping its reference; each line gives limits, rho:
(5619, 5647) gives 5625.0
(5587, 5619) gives 5593.0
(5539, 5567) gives 5565.0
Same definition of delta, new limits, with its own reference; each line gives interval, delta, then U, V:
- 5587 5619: -0.41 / -0.28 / 0.13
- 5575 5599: -0.55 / -0.31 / 0.24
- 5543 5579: -0.08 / -0.06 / 0.02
